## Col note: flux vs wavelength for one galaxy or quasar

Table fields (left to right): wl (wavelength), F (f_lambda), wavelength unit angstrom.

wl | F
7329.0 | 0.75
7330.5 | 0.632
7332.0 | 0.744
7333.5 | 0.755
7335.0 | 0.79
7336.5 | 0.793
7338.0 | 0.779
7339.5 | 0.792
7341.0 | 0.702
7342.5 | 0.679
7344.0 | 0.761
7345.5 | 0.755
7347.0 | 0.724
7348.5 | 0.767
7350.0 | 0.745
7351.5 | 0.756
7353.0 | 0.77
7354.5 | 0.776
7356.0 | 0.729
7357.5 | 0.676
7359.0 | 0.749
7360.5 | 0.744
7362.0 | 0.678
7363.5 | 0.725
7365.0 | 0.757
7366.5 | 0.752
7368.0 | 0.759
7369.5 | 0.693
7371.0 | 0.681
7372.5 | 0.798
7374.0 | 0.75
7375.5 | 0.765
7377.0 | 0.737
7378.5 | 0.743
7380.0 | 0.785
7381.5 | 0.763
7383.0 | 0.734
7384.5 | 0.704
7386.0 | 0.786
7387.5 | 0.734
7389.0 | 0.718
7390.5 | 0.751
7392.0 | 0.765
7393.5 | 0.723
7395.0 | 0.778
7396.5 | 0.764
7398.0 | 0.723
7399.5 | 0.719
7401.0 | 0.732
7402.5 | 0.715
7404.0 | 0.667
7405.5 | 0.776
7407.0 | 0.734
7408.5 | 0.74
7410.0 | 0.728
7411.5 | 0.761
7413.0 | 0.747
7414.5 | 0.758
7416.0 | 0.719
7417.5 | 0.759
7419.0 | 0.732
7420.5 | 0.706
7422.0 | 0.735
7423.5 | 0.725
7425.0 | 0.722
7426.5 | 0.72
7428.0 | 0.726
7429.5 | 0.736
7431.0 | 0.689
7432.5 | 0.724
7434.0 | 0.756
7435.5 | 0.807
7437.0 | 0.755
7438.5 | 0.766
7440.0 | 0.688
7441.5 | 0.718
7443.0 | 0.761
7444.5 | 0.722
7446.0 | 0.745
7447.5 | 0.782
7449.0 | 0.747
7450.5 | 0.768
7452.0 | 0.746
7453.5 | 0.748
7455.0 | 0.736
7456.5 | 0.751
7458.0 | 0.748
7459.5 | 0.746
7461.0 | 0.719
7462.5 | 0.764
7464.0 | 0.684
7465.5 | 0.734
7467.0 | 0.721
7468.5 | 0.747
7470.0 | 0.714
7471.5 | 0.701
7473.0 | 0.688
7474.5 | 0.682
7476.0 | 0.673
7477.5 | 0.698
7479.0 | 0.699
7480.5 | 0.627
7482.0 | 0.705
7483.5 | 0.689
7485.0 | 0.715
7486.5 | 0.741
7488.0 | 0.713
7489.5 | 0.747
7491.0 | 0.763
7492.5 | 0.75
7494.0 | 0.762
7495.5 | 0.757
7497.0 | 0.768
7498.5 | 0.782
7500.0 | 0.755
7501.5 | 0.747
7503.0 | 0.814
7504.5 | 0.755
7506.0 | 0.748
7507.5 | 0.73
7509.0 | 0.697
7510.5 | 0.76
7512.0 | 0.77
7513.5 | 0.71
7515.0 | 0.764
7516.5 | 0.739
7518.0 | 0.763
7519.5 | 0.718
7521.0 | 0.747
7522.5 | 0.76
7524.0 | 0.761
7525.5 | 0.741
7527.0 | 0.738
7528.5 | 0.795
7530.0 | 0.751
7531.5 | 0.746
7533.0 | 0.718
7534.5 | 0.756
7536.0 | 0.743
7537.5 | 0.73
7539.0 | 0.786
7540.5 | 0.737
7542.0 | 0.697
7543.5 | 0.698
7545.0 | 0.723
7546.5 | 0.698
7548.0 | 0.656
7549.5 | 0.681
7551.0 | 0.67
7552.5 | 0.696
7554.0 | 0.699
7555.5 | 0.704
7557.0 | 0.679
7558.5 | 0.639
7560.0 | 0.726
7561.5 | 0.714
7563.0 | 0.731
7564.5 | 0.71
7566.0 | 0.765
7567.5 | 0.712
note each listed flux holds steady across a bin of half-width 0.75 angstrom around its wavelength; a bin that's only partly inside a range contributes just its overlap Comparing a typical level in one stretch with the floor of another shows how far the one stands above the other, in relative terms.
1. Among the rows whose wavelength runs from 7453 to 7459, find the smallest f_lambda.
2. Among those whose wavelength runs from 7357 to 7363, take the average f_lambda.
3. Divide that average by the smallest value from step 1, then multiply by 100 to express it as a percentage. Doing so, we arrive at 97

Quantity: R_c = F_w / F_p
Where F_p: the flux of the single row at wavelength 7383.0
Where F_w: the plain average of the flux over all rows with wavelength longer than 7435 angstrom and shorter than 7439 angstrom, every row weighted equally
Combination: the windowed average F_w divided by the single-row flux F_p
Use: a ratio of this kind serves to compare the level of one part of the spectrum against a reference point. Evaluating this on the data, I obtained 1.06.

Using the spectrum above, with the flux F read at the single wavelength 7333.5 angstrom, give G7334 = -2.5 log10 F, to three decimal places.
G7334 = 0.305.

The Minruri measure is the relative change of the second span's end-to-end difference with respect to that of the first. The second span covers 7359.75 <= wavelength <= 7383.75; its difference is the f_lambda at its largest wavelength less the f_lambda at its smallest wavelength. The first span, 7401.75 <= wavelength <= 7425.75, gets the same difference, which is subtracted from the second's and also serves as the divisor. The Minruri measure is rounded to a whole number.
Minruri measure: -2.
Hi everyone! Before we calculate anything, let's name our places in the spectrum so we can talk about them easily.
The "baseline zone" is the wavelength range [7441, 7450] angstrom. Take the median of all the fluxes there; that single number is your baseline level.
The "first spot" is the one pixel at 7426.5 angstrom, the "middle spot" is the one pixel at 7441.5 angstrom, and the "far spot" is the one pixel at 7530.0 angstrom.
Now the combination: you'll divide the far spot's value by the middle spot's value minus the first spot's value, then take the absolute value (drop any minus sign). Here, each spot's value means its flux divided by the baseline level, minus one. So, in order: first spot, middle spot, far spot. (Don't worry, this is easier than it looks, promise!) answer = 2.5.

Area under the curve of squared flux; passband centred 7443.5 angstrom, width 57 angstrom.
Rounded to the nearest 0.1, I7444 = 30.9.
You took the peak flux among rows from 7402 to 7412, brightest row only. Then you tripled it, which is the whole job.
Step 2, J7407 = 2.33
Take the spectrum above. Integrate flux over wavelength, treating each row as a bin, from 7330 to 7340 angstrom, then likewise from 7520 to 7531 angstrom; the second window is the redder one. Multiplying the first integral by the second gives 63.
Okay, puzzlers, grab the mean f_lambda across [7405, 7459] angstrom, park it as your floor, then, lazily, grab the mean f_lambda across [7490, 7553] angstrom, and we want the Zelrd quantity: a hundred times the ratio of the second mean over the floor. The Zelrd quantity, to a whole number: 100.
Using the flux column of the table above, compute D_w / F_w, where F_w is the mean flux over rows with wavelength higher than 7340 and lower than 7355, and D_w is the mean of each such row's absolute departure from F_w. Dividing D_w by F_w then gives 0.034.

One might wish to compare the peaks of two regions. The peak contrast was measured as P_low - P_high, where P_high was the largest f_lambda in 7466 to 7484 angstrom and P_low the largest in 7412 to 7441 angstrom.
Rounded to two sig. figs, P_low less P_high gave 0.060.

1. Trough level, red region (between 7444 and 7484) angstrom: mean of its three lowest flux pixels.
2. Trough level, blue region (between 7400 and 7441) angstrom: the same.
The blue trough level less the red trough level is 0.021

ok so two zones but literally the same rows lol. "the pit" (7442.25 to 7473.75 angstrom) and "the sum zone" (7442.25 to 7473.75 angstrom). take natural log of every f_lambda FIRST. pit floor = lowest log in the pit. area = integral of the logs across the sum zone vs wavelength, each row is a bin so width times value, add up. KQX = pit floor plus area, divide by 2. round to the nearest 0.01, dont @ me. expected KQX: -5.01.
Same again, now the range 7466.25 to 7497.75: -5.49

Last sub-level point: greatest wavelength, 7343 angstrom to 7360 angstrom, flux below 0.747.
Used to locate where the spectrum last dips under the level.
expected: 7357.5 angstrom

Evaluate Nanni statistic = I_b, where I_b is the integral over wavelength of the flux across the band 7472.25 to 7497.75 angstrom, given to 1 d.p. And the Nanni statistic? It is 18.3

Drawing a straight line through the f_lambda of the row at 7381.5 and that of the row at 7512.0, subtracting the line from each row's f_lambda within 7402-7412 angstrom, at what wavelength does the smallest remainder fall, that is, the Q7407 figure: 7404.0 angstrom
